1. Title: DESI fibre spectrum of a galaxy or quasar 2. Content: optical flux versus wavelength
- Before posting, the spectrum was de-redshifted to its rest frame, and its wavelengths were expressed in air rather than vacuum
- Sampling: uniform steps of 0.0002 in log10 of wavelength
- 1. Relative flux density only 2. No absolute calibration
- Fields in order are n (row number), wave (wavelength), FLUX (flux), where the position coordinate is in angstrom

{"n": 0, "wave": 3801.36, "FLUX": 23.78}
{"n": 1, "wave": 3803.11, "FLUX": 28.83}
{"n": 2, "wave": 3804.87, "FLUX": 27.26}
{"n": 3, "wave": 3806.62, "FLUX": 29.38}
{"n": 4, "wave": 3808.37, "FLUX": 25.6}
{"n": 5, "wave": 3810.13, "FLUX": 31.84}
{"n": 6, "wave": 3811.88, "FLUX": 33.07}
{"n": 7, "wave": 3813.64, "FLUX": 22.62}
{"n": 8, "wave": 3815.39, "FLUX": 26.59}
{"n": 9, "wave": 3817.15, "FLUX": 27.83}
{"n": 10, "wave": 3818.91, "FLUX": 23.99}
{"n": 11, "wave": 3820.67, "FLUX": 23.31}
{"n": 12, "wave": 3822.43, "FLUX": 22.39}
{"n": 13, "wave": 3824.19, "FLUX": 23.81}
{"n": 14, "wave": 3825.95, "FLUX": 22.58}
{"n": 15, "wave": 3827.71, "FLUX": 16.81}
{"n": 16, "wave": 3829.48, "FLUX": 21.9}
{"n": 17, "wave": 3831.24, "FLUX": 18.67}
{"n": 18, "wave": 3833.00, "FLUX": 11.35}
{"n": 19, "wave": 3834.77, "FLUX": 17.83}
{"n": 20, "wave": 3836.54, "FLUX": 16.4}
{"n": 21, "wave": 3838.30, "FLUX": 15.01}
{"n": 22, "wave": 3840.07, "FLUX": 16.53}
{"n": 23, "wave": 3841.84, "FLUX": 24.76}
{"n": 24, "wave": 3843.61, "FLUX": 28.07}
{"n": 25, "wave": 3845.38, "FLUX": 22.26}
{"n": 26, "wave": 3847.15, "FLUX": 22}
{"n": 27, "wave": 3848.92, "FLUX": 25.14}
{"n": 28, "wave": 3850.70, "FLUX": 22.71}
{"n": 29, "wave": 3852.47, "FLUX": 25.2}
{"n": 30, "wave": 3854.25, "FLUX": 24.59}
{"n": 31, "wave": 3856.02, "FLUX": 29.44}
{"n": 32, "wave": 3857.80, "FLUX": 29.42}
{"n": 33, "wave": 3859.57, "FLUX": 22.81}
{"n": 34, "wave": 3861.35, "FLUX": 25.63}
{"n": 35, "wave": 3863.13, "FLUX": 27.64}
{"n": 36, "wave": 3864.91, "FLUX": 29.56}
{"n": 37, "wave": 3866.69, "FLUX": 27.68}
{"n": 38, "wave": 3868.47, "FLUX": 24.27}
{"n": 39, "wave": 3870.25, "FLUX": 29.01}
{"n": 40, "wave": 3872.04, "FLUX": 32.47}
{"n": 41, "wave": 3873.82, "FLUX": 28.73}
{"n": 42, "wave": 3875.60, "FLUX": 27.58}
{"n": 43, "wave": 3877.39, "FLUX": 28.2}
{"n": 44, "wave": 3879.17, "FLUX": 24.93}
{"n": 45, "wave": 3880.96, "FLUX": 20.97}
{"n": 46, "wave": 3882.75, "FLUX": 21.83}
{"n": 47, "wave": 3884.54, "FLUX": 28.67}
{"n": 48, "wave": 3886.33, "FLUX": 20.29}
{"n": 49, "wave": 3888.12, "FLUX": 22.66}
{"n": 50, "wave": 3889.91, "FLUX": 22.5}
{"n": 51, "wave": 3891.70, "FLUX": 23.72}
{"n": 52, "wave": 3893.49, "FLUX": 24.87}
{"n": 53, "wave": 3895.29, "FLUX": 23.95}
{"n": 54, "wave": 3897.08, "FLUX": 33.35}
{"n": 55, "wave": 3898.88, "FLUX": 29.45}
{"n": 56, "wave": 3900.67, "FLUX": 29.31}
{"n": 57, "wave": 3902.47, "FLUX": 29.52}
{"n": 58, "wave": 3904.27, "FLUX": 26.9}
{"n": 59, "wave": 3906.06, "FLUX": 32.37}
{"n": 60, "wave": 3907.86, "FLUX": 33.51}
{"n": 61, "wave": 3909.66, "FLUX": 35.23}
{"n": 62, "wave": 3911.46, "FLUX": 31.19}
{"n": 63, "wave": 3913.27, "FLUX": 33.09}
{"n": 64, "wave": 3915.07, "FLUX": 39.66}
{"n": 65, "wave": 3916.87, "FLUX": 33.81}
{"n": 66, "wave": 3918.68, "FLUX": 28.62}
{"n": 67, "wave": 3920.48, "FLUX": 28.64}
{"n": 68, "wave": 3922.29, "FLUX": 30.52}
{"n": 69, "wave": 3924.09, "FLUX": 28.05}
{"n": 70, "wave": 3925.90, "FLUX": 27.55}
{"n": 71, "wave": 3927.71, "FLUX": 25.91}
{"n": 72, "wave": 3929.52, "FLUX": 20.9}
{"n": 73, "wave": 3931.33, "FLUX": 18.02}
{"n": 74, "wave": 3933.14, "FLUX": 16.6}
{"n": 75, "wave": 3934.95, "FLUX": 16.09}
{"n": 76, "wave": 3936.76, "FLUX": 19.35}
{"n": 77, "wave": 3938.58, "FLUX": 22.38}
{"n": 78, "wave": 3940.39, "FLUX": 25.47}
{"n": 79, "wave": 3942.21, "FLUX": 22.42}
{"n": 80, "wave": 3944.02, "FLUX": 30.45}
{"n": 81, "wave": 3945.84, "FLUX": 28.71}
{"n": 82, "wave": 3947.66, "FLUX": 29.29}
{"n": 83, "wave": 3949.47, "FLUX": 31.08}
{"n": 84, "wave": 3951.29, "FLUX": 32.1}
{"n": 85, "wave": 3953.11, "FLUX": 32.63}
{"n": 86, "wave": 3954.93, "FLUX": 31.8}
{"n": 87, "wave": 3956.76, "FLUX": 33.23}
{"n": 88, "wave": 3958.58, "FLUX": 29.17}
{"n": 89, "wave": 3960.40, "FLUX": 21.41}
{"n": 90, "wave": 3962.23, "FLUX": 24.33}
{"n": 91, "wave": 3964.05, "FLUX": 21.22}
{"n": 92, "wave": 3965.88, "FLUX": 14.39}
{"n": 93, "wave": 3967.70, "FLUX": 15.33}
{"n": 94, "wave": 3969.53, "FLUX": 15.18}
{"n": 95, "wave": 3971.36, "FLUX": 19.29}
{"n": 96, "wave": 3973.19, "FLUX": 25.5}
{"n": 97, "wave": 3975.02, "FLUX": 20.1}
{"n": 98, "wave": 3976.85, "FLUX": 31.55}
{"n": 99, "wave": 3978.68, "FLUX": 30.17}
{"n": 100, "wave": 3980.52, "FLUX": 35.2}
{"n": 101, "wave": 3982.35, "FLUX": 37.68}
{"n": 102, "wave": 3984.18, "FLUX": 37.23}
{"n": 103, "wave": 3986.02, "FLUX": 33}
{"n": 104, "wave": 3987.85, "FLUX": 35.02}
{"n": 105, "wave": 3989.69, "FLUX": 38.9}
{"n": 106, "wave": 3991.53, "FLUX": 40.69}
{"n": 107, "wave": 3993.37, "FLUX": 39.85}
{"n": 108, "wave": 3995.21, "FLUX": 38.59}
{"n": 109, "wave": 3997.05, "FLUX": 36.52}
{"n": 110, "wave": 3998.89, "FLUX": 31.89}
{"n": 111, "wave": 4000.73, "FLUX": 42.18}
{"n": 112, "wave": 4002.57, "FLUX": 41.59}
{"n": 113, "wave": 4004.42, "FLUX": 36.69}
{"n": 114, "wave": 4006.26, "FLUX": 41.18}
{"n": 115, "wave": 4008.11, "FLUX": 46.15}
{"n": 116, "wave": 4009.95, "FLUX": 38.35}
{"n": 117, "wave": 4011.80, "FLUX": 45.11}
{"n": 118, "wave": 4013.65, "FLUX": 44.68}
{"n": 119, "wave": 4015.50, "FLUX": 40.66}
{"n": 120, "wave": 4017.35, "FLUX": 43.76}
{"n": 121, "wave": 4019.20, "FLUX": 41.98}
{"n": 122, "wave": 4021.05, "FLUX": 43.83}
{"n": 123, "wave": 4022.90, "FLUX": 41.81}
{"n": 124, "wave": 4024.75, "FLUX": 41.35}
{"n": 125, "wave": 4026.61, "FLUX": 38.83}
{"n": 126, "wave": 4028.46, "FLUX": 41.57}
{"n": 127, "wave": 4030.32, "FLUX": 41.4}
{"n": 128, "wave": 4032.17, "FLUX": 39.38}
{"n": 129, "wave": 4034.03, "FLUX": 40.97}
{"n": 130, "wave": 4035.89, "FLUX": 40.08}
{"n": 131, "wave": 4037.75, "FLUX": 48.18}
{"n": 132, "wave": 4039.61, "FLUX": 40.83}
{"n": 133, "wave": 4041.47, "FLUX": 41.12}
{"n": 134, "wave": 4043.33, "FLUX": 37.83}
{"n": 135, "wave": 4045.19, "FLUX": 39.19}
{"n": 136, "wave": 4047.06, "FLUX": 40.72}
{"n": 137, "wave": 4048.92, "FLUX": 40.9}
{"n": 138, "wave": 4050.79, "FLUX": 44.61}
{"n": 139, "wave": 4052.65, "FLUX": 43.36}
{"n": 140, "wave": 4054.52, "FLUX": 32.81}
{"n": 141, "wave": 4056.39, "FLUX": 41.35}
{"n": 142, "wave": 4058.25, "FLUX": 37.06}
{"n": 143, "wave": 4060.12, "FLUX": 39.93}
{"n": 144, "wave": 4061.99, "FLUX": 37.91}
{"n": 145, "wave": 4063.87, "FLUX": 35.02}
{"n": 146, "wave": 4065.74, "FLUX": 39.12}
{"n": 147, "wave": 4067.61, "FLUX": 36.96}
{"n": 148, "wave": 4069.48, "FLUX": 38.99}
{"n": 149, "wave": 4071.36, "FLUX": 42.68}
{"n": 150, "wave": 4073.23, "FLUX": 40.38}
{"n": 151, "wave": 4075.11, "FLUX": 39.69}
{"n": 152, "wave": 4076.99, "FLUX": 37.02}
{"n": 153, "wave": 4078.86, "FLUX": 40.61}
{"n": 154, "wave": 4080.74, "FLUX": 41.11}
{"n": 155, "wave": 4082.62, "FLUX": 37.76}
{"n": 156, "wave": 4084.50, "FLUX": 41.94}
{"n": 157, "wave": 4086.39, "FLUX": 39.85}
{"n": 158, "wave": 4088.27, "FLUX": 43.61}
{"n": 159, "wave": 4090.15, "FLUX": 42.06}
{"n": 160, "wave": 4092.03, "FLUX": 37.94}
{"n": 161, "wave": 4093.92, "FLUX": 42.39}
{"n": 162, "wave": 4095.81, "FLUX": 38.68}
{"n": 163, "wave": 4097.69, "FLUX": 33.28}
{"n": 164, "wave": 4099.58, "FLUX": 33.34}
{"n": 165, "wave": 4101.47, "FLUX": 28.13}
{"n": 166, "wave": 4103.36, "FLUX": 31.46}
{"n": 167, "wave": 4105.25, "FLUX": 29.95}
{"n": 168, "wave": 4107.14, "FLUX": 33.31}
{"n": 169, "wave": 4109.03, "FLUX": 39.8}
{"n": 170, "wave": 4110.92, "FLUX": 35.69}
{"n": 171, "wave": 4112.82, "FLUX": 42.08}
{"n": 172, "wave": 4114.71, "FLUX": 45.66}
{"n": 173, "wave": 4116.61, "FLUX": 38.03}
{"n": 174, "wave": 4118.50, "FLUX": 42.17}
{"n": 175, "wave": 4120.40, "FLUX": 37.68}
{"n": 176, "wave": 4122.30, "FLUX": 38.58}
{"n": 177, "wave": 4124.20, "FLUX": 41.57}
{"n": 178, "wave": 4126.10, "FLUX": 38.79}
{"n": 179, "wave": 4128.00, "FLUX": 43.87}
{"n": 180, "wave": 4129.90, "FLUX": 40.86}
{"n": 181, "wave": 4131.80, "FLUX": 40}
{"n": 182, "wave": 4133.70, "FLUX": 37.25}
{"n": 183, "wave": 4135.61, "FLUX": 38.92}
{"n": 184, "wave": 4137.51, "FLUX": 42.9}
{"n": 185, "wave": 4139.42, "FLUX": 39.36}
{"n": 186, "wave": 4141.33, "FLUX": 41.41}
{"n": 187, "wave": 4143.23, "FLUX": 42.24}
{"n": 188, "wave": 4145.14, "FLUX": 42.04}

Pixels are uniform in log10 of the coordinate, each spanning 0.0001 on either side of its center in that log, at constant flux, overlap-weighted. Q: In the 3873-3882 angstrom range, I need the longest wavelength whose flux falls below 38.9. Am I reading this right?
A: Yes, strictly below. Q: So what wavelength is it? 3880.96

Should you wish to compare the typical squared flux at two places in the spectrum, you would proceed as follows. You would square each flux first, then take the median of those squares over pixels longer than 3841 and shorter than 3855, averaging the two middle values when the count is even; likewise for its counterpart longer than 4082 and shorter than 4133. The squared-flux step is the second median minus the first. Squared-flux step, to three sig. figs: 896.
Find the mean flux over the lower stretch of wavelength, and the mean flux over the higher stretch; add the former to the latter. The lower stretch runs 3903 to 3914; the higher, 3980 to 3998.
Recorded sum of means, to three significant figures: 69.3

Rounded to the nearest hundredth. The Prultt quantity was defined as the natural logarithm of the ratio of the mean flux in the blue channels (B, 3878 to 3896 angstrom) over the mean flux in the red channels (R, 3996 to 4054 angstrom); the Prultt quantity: -0.56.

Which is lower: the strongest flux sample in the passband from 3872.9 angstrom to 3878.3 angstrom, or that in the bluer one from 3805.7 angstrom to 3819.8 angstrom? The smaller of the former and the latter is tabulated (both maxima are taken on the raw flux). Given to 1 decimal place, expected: 28.7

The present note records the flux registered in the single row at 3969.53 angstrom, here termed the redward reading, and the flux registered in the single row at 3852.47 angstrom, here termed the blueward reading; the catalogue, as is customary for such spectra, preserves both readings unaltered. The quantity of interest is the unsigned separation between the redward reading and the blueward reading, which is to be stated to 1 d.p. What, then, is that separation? 10.0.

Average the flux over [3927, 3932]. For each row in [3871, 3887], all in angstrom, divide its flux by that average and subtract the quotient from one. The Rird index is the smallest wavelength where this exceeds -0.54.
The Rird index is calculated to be 3872.04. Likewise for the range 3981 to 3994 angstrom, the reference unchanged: 3986.02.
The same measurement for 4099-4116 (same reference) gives 4101.47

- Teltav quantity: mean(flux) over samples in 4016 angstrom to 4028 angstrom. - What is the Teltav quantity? 41.9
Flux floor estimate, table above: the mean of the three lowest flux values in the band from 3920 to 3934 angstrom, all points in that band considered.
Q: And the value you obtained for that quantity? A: 19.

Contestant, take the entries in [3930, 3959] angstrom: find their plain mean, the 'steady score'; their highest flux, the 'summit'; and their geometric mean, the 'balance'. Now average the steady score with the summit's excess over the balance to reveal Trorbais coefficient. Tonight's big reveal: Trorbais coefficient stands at 17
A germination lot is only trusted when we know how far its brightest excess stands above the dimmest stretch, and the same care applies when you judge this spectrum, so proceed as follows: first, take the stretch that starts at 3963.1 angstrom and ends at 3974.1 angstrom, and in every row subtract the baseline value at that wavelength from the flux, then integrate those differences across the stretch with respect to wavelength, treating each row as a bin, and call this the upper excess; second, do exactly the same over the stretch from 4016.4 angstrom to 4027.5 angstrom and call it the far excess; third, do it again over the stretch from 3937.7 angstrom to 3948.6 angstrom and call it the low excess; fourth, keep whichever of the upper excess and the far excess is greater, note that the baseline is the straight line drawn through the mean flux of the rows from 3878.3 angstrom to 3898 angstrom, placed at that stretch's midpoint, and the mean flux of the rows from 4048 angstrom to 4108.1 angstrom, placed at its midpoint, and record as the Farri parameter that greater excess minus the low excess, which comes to 107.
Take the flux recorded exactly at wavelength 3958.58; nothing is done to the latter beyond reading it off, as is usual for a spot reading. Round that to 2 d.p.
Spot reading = 29.17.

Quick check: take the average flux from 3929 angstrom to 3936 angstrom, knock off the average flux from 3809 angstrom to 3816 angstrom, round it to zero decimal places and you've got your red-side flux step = -11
